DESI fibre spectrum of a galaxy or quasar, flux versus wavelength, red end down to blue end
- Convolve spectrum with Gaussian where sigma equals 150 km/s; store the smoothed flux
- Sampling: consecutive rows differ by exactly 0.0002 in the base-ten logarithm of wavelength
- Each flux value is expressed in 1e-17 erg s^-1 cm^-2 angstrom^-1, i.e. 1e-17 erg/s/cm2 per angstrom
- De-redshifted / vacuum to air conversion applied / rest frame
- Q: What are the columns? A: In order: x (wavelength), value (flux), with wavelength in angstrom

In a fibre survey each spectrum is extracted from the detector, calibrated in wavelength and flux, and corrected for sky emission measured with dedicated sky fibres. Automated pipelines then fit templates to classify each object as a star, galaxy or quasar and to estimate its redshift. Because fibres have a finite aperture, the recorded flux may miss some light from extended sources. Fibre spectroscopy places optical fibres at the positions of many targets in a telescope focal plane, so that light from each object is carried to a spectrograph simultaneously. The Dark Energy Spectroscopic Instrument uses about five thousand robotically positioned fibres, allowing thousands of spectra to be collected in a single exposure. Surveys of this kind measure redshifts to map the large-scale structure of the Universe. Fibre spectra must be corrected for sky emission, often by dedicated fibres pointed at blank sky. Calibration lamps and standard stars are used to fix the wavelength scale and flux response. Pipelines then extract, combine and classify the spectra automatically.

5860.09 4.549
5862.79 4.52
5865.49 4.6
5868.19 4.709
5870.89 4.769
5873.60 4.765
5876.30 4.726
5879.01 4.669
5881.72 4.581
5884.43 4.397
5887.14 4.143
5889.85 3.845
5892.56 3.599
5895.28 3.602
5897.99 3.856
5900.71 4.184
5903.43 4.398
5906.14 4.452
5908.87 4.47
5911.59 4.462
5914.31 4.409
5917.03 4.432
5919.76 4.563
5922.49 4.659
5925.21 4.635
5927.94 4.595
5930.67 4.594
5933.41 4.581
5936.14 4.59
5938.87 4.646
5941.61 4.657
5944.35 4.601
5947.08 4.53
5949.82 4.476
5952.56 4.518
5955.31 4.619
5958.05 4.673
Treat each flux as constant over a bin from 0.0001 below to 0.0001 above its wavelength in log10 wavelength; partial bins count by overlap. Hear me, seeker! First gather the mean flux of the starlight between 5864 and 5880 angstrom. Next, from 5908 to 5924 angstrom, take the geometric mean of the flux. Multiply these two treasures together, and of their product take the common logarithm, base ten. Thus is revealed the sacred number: 1.33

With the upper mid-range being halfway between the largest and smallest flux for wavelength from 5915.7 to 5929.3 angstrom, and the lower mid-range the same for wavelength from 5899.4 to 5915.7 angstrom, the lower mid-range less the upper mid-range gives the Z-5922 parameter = -0.2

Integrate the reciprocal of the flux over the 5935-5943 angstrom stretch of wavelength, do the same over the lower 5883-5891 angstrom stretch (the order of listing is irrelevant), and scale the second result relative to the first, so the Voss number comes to 1.12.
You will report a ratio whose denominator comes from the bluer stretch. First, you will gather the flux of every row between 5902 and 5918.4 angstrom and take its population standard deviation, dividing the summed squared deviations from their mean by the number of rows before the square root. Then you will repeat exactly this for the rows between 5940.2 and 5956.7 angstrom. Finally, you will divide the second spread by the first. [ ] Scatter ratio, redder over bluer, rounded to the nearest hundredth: 2.37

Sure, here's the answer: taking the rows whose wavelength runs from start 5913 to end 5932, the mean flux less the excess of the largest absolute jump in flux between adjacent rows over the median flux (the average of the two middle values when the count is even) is 9.0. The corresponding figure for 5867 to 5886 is 9.2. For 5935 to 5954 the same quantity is 9.1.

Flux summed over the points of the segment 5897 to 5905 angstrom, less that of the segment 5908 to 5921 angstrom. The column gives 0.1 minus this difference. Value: 10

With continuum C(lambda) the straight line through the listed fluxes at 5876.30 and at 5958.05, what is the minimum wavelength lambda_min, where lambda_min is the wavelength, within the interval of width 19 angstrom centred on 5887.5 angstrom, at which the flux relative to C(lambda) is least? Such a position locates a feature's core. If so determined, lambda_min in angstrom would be 5892.56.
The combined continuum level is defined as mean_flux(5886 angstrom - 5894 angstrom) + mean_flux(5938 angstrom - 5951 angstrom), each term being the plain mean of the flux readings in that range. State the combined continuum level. 8.4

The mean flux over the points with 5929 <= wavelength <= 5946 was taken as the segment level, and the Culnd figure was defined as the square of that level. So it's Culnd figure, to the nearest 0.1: 21.3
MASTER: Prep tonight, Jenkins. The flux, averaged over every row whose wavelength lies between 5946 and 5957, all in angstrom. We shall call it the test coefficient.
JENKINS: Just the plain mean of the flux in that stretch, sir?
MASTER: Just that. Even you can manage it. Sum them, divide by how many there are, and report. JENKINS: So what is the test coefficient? 4.54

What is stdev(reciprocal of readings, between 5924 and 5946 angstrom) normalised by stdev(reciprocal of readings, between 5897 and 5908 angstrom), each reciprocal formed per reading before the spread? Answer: 0.1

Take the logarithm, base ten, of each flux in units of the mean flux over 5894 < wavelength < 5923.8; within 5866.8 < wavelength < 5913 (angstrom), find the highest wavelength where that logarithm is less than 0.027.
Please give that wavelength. 5911.59 angstrom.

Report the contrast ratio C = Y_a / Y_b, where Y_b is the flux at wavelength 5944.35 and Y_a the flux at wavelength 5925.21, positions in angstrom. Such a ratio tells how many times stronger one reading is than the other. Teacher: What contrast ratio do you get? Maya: 1.01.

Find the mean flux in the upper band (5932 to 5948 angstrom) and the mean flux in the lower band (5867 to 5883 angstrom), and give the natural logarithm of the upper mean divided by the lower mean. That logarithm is -0.02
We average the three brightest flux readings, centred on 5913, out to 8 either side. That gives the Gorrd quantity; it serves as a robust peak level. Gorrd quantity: 4.50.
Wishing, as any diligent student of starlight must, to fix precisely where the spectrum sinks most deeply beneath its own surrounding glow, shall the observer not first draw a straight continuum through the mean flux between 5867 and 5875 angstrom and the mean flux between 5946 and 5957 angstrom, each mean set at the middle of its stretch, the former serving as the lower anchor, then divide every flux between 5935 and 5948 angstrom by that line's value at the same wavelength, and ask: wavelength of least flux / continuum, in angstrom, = 5947.08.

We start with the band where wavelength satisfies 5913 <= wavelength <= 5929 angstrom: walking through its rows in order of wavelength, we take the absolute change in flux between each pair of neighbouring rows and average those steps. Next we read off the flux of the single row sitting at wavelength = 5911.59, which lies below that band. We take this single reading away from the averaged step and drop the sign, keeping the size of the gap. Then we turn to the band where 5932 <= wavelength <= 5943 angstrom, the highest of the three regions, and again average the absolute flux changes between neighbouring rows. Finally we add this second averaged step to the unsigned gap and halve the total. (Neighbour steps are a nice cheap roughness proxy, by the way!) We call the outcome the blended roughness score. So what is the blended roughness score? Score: 2.21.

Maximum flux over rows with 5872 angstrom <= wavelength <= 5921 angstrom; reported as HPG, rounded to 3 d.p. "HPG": 4.765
